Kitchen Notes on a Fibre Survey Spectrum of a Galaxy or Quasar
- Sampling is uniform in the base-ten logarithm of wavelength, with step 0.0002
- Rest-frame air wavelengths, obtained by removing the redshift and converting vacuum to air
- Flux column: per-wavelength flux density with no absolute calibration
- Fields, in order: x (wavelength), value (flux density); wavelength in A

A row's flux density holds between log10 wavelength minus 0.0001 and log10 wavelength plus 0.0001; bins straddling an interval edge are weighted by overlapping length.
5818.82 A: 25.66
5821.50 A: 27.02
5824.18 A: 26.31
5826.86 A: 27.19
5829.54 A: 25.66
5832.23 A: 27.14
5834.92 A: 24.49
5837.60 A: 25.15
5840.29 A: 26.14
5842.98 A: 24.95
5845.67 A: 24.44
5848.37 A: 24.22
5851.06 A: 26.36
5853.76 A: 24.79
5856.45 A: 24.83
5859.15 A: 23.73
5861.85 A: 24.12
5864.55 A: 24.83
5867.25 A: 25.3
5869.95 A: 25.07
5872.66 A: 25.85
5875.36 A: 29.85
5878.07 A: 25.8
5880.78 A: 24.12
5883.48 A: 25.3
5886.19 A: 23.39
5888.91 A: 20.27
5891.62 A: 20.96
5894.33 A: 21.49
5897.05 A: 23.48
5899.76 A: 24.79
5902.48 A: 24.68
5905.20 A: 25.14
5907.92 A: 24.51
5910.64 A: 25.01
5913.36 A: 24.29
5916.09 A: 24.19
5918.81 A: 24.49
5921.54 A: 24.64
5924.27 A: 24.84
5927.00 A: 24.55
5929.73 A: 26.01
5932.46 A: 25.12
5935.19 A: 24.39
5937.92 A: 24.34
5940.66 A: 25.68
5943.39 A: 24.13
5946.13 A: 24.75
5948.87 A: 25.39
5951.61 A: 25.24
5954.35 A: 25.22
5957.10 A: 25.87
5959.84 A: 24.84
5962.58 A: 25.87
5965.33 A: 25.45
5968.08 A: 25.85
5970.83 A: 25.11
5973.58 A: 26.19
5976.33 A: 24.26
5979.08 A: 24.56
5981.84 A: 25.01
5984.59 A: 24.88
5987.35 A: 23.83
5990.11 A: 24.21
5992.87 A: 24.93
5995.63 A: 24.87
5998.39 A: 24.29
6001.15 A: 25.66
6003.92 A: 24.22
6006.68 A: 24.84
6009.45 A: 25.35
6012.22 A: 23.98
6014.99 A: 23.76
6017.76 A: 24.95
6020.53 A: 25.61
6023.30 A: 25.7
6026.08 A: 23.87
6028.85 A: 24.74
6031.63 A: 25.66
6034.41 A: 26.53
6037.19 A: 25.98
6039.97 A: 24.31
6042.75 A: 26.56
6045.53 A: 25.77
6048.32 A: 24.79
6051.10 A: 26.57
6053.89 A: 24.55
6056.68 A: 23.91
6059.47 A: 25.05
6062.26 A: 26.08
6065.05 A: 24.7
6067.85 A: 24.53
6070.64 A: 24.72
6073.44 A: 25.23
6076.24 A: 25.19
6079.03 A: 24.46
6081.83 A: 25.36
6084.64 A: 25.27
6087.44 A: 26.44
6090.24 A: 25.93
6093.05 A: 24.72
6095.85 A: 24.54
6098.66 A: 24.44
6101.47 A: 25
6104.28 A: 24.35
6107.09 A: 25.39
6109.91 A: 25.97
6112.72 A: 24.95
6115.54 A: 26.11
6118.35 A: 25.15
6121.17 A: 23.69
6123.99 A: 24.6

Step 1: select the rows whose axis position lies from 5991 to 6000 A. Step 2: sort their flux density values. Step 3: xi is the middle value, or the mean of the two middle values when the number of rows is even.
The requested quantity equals 24.9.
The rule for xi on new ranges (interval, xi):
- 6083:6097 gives 25.3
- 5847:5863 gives 24.5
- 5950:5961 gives 25.2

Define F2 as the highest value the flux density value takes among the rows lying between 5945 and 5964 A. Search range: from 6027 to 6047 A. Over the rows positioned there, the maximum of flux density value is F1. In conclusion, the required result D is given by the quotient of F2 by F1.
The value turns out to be 0.97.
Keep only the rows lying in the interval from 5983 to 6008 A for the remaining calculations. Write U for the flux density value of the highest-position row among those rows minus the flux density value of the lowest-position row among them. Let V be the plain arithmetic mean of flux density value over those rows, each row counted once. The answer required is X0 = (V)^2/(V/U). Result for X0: -1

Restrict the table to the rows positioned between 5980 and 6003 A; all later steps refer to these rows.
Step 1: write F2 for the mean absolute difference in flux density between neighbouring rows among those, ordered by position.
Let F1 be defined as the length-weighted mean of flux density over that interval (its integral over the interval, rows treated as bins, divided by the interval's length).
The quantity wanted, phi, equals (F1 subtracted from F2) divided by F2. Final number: -39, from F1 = 24.7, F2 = 0.6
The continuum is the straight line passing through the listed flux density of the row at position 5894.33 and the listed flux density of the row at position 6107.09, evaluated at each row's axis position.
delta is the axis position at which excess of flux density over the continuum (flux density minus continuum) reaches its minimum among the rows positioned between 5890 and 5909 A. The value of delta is 5891.62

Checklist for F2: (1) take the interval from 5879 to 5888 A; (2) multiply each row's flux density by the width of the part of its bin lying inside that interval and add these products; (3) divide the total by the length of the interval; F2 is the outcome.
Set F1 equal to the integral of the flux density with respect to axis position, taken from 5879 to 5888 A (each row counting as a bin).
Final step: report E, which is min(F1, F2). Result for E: 24.1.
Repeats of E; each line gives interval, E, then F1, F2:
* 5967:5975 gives 25.7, 206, 25.7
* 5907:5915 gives 24.6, 197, 24.6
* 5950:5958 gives 25.4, 203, 25.4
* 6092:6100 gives 24.6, 197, 24.6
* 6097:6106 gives 24.6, 222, 24.6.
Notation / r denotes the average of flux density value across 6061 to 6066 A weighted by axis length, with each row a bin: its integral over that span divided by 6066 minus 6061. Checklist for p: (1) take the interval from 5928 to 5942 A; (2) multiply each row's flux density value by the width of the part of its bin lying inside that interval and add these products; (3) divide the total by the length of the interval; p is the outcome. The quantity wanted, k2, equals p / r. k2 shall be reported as 0.99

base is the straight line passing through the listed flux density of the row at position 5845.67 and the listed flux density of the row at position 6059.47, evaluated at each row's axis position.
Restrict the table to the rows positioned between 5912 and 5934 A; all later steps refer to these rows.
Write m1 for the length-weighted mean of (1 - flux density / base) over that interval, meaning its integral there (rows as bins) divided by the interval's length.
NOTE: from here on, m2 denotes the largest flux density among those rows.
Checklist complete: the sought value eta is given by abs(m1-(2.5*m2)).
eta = 65.0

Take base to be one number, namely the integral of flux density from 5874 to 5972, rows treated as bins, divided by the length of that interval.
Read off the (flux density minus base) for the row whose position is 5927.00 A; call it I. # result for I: -0.1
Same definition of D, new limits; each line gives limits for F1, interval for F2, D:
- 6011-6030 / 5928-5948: 1.01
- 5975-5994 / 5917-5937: 1.04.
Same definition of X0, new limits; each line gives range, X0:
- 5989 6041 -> 2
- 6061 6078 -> -22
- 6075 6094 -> -12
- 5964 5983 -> -11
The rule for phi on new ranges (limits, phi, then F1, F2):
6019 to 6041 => -25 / 25.3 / 1.0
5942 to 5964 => -42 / 25.2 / 0.6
